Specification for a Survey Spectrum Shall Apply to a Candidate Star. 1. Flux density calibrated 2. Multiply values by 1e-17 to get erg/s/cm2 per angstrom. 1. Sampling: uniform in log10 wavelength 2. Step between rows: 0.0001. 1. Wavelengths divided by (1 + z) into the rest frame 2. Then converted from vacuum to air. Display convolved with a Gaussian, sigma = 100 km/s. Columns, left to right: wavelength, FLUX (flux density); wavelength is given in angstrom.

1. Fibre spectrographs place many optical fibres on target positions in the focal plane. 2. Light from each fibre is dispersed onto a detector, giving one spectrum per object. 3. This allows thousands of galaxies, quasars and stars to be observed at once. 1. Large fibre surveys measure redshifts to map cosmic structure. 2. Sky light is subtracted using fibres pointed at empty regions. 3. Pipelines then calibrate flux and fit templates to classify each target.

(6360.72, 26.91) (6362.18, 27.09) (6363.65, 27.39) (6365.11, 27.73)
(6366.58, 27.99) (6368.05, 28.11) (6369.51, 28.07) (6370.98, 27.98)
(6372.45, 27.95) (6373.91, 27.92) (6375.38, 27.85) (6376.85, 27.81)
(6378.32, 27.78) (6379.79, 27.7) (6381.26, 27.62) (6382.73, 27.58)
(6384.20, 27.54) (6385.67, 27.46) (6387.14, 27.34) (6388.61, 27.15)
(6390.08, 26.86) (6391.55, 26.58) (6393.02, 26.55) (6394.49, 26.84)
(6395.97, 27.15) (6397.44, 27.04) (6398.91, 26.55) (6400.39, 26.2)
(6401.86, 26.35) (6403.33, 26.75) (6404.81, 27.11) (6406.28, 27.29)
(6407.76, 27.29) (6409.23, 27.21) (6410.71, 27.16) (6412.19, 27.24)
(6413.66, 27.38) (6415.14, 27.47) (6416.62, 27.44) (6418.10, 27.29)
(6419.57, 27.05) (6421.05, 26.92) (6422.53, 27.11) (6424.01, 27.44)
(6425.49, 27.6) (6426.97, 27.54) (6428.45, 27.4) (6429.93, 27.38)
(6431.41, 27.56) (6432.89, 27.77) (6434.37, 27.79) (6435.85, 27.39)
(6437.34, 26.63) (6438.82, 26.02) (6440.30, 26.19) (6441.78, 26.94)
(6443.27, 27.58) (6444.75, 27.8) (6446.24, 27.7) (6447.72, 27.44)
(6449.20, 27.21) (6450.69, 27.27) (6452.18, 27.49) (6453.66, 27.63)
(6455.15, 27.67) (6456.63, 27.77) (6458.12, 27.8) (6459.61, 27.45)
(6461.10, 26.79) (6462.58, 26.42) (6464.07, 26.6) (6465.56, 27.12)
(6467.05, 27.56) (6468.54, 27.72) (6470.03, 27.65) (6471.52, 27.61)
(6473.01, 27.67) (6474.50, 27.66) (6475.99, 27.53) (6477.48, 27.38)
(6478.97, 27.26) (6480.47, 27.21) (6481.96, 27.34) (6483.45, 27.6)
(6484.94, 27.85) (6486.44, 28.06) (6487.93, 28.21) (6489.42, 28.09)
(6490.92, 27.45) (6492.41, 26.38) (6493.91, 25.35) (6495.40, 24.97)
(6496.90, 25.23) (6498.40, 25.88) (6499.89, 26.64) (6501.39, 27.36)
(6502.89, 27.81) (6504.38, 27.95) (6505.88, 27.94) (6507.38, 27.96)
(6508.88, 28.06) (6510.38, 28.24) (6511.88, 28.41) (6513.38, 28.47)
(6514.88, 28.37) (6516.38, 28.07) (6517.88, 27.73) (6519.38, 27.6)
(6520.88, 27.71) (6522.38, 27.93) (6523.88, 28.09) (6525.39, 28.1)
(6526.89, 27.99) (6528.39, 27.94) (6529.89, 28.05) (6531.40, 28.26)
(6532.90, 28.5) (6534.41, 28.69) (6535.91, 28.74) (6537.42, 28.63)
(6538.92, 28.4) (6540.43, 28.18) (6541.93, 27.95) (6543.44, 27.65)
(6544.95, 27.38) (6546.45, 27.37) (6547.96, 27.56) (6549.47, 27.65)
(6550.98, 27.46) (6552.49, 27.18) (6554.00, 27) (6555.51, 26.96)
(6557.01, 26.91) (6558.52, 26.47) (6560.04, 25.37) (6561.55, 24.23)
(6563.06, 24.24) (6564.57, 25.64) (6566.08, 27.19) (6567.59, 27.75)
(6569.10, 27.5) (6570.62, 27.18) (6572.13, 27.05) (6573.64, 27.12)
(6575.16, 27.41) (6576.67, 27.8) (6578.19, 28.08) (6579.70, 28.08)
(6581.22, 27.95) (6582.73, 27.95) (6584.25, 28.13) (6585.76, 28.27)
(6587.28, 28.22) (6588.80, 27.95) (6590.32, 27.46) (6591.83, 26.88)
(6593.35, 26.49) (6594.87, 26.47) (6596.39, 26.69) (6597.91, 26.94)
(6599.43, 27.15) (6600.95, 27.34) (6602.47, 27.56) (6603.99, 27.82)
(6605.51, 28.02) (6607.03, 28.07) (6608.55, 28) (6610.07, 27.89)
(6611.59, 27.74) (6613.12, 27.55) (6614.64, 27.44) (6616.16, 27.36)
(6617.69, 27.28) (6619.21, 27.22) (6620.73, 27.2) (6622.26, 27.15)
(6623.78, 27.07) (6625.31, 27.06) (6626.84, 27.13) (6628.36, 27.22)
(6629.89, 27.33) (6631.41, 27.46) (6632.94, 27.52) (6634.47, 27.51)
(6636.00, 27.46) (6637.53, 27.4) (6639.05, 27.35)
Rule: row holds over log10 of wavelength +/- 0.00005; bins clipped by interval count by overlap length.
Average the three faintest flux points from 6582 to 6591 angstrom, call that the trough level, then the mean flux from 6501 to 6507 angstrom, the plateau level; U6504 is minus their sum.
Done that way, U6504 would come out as -55.6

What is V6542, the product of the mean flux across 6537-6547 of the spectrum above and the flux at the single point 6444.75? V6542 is 777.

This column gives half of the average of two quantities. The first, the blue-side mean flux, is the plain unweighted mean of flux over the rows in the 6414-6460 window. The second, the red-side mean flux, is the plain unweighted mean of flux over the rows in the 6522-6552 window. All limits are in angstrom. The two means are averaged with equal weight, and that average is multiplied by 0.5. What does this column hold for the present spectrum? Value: 13.8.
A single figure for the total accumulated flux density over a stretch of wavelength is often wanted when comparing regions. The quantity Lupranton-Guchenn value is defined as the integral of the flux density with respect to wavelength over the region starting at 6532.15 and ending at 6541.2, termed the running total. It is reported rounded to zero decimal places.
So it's 258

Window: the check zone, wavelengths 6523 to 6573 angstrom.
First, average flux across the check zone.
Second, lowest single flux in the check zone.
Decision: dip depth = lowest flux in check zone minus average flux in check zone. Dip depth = -3.1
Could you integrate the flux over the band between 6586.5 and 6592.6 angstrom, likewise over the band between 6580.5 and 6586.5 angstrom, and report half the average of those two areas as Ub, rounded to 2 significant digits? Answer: 84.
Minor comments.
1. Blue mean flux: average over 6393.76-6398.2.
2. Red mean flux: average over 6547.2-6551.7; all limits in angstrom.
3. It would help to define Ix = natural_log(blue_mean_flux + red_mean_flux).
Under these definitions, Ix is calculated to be 3.999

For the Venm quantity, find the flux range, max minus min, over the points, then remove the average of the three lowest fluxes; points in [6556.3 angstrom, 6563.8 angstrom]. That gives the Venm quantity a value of -21.9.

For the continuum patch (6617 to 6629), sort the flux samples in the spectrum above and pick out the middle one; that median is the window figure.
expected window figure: 27.2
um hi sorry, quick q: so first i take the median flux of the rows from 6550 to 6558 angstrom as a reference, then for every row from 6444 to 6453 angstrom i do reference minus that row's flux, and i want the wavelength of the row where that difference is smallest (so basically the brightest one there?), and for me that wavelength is 6444.75 angstrom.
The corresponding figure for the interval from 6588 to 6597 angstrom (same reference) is 6588.80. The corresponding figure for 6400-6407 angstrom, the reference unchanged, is 6406.28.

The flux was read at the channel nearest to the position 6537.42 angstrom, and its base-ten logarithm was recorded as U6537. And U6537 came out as 1.46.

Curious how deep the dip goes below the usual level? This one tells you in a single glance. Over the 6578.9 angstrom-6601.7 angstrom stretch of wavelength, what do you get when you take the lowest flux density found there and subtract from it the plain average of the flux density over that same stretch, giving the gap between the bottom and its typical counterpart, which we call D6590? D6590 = -1.0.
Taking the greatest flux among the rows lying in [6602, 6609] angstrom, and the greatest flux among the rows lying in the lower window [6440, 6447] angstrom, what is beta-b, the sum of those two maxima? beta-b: 55.9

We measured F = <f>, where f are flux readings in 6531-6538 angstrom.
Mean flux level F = 28.6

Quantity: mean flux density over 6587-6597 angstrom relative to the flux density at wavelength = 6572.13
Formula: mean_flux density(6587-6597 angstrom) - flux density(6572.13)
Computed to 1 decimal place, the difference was 0.1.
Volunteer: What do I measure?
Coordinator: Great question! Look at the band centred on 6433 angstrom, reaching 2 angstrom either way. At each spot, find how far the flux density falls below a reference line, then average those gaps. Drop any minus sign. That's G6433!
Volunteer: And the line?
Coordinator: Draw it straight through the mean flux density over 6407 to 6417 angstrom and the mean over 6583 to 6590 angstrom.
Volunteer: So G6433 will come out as 0.3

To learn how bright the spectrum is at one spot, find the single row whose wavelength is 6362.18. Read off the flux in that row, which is 27.09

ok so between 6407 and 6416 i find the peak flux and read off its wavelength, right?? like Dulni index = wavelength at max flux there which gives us 6415.14 angstrom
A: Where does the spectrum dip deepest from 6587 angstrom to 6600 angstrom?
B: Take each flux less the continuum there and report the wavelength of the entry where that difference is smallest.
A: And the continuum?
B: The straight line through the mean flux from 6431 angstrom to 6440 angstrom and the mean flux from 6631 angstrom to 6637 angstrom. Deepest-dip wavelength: 6594.87 angstrom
